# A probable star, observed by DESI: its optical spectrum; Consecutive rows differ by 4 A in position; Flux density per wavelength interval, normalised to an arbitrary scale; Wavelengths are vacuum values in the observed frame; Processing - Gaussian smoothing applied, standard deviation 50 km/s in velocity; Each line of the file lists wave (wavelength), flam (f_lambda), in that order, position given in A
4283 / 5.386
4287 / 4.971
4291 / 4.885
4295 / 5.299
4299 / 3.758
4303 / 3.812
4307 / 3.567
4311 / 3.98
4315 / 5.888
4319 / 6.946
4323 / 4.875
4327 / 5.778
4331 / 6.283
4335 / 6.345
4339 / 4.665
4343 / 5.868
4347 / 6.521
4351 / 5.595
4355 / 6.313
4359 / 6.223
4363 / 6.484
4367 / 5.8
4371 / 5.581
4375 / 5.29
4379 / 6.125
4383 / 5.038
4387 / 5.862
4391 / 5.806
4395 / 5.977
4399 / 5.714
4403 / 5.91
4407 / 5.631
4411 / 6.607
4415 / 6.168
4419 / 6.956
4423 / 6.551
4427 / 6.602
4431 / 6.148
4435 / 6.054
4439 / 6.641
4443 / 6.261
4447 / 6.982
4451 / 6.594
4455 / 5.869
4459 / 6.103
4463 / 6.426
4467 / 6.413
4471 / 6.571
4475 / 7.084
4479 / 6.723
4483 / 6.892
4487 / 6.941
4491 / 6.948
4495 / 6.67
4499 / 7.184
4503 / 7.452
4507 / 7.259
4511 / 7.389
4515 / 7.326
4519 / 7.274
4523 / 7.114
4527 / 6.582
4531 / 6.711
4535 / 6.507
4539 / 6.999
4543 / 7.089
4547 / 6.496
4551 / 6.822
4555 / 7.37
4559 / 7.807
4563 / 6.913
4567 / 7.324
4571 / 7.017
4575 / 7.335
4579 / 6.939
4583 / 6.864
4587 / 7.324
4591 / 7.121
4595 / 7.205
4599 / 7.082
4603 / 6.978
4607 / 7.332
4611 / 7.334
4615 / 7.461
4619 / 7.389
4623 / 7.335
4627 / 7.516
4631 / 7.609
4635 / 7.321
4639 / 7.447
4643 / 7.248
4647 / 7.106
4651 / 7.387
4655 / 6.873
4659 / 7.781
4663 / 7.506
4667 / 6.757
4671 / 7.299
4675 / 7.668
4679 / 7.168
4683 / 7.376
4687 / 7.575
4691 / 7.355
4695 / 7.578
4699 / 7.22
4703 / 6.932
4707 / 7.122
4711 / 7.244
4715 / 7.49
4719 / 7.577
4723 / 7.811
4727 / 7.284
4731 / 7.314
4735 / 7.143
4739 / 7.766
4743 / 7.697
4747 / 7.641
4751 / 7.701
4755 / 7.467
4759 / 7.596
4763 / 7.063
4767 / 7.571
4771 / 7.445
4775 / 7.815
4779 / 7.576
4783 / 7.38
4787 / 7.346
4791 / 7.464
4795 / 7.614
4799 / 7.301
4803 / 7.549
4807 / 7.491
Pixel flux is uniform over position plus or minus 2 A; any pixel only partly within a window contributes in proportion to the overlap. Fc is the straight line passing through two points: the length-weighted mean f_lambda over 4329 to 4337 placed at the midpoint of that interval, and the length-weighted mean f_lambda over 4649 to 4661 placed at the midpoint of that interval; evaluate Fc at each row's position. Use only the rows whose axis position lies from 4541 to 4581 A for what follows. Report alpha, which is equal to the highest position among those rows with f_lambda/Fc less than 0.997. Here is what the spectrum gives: 4579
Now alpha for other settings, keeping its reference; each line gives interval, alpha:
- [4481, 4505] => 4495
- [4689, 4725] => 4715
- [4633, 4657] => 4655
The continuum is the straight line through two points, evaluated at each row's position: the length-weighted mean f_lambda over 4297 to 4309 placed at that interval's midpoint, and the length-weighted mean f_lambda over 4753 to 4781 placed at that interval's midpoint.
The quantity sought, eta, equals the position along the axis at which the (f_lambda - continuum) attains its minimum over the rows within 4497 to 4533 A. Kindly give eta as 4527 A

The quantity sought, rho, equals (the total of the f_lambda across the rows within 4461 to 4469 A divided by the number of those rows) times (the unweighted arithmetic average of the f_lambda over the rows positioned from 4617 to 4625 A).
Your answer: 47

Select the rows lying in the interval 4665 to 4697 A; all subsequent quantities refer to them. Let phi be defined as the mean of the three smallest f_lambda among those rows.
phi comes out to 7.07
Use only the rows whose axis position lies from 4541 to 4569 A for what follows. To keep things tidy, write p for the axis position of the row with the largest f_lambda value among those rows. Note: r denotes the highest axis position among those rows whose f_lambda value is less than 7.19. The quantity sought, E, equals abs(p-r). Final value 4 A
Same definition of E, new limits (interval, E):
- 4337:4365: 16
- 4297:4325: 4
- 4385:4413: 0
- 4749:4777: 12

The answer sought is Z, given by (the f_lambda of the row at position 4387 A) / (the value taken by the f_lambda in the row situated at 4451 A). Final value 0.89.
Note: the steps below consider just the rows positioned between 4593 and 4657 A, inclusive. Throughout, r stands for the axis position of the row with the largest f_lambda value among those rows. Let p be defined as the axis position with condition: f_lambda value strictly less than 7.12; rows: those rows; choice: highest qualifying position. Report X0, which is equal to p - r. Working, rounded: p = 4655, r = 4631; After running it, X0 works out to 24 A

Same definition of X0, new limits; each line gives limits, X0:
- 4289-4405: 84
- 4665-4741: -20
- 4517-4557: -4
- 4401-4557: 48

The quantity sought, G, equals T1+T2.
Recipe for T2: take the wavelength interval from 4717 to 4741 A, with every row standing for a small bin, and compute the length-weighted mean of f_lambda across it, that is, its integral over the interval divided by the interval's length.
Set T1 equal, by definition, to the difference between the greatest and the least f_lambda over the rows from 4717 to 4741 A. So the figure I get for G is 8.2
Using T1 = 0.67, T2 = 7.5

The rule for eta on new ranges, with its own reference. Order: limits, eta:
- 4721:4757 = 4735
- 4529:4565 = 4547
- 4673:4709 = 4703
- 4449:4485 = 4455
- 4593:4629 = 4603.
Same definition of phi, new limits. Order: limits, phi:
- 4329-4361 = 5.38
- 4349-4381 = 5.49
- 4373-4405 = 5.35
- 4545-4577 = 6.74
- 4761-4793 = 7.26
